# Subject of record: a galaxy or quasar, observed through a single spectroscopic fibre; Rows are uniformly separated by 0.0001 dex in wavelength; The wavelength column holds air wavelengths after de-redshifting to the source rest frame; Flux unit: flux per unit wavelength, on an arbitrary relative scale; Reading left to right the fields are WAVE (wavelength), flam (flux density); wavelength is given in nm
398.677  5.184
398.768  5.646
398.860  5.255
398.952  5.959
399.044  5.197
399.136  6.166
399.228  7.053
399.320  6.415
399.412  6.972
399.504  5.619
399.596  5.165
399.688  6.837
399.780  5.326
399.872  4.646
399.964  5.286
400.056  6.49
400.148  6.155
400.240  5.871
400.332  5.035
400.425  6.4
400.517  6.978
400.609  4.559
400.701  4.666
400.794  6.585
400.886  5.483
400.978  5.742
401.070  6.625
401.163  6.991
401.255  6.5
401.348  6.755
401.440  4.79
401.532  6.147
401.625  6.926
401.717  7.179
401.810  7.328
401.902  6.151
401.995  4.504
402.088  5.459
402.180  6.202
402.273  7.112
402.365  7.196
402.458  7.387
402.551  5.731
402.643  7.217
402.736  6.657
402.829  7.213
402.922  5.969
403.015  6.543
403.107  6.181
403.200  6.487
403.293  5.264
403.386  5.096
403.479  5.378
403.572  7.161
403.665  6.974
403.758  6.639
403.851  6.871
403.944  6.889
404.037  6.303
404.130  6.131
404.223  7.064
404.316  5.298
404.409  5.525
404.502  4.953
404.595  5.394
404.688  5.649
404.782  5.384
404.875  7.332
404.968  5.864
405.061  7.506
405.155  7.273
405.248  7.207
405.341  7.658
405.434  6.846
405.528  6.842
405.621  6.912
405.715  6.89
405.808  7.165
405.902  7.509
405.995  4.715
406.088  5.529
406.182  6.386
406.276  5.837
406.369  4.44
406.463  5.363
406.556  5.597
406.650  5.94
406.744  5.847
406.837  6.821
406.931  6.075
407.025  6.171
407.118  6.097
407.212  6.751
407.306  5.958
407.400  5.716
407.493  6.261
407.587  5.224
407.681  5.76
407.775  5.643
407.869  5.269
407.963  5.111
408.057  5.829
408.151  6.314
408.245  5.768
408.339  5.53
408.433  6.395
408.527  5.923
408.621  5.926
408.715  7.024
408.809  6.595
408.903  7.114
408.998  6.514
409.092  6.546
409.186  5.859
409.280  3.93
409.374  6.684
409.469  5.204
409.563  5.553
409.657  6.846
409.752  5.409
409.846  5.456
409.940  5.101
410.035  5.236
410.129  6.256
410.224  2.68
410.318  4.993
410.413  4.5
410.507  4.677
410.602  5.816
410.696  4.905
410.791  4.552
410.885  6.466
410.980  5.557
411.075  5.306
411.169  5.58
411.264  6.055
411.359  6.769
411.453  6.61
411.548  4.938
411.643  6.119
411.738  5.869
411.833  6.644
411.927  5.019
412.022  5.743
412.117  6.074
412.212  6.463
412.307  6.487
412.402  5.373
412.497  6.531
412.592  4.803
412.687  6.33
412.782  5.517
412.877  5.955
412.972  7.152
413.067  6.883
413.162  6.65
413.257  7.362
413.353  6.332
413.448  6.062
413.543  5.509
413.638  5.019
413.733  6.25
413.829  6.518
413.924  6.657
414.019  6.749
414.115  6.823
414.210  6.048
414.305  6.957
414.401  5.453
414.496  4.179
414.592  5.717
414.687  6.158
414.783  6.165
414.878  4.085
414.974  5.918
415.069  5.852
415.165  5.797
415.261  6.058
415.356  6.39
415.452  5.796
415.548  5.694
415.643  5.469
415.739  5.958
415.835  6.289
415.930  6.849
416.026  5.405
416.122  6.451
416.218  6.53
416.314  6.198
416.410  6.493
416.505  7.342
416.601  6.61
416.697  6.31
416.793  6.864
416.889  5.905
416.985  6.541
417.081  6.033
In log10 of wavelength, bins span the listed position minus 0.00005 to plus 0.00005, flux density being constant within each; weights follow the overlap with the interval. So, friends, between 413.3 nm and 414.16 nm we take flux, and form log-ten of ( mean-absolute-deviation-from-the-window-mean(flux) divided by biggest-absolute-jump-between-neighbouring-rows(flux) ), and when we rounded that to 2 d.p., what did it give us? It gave -0.43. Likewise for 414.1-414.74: -0.36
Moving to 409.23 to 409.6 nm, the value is -0.55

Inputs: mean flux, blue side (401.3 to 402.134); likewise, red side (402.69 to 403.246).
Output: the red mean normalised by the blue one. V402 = 1.06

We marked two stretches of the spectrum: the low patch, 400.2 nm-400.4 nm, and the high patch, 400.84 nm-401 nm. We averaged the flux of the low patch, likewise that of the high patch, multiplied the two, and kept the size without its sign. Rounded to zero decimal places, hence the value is 31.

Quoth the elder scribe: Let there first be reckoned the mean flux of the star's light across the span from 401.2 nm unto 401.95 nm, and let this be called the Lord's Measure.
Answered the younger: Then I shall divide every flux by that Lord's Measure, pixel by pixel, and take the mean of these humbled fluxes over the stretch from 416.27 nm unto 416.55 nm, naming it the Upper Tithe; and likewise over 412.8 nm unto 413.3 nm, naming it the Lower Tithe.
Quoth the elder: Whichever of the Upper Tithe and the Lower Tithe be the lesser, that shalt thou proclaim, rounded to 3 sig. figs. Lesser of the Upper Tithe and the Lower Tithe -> 1.03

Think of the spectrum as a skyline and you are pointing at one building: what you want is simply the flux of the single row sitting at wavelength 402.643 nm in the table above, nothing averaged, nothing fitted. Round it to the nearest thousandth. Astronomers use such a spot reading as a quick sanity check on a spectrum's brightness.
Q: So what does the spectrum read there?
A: 7.217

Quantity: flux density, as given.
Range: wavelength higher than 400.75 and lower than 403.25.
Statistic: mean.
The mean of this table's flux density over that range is 6.4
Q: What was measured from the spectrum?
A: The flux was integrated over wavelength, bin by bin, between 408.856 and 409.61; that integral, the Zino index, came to 4.47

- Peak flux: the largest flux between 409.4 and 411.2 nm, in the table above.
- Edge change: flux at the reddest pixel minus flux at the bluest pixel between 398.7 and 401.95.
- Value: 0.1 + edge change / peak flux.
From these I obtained 0.17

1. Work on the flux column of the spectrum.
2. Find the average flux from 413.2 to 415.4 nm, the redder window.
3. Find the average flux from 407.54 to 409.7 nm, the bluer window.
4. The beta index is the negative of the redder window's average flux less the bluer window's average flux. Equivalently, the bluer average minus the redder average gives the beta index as -0.07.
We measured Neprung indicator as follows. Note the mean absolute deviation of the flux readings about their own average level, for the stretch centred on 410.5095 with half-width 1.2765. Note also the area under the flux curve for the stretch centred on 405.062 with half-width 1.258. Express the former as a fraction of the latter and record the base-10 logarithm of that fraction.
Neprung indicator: -1.37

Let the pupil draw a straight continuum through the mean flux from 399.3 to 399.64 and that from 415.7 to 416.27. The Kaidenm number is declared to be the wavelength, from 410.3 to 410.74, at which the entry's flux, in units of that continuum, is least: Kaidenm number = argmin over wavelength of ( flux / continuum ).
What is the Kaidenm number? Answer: 410.413 nm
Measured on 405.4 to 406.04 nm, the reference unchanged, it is 405.995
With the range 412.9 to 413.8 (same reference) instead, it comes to 413.638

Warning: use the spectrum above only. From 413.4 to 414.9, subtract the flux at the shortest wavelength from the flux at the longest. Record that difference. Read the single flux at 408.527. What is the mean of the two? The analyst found 1.97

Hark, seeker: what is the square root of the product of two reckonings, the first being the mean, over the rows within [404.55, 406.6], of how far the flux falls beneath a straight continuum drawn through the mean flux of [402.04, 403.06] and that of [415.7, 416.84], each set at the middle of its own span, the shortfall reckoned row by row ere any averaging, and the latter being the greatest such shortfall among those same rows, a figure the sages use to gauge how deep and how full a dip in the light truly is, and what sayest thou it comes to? 0.71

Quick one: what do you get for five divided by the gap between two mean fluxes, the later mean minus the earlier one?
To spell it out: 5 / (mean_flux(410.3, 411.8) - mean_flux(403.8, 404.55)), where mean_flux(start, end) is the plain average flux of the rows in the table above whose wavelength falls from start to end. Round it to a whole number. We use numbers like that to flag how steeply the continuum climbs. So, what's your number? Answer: -9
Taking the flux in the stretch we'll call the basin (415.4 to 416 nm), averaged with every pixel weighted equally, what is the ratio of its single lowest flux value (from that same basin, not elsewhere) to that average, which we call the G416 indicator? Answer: 0.91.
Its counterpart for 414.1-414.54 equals 0.71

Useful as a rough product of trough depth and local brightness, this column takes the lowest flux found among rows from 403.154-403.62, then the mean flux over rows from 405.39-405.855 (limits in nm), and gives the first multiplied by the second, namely 35.3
